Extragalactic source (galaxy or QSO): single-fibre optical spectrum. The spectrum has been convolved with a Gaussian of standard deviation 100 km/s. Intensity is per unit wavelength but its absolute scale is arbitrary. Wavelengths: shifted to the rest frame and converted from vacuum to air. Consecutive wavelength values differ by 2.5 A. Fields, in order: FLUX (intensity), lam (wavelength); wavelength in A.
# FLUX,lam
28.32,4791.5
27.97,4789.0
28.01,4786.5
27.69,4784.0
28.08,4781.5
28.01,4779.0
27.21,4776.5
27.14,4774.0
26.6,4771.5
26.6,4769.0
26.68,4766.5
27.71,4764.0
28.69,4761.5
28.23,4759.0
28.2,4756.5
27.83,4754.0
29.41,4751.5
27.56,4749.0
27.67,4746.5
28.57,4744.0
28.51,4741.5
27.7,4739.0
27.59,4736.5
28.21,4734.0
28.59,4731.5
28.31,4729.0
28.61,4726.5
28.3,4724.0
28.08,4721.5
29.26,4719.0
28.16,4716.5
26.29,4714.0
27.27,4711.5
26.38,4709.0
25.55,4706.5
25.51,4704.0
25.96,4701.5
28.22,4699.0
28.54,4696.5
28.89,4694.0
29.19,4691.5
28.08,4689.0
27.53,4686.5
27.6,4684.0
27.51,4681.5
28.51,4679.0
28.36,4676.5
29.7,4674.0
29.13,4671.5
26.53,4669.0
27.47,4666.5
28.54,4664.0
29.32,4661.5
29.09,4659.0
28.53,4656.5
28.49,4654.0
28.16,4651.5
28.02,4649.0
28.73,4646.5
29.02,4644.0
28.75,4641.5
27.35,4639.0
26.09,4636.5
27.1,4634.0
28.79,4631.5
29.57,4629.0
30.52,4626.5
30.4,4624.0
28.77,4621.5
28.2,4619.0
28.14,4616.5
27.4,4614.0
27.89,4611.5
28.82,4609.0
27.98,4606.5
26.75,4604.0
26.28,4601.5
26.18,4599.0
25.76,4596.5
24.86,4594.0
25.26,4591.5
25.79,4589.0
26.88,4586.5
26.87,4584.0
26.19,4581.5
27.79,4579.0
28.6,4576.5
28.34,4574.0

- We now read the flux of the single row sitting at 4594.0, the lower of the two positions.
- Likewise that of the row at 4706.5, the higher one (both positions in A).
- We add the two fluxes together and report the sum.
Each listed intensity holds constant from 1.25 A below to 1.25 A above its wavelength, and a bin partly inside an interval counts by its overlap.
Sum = 50.4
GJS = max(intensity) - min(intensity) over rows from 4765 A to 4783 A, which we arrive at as 1.5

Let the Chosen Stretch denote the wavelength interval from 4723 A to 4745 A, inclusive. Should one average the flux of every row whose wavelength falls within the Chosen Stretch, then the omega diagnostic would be 28.3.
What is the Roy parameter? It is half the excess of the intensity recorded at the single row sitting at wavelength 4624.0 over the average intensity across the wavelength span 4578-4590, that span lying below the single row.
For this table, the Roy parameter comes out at 1.85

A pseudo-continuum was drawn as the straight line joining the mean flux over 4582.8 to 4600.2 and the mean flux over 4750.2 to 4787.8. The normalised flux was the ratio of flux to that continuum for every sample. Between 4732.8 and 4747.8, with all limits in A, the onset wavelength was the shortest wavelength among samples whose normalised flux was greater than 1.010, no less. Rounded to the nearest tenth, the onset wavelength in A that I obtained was 4734.0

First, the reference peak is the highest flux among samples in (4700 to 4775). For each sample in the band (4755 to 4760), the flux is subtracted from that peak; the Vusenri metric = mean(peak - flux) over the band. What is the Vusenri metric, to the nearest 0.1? 1.2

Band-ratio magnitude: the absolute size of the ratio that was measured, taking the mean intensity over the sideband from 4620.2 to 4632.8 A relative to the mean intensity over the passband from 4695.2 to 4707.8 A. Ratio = 1.11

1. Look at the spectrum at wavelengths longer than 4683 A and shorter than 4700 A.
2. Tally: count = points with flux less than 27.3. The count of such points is 0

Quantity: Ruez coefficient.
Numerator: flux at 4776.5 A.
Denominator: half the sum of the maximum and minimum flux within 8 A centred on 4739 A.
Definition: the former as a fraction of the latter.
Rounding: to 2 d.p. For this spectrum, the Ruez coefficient 0.97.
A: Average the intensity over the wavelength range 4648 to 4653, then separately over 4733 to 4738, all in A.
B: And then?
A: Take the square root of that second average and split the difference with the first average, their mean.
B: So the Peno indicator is 16.7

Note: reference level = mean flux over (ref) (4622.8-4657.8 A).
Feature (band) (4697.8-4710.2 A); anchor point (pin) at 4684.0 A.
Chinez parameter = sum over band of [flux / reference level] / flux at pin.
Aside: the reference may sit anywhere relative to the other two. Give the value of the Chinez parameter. 0.167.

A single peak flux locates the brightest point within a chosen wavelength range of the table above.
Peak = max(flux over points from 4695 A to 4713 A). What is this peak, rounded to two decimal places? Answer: 28.54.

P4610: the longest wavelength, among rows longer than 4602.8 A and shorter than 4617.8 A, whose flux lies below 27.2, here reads 4604.0 A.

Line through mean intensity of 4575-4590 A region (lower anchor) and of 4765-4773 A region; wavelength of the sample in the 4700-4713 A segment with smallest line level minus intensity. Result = 4711.5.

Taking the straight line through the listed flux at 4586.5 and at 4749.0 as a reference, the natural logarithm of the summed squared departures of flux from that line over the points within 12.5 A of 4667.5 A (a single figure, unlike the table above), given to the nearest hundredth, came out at 3.21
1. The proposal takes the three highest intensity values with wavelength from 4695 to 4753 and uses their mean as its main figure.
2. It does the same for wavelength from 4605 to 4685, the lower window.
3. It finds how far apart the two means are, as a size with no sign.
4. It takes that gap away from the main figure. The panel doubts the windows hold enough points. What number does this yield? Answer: 28.0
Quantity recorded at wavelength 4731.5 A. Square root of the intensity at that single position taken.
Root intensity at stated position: 5.35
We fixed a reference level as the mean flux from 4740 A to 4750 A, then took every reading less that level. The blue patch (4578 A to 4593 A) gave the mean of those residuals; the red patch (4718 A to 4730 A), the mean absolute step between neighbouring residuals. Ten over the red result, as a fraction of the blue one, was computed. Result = -12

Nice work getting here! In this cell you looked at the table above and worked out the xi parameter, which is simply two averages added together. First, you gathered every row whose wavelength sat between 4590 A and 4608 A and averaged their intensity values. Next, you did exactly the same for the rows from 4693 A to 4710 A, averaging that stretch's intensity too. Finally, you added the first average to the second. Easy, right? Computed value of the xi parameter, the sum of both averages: 53.2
